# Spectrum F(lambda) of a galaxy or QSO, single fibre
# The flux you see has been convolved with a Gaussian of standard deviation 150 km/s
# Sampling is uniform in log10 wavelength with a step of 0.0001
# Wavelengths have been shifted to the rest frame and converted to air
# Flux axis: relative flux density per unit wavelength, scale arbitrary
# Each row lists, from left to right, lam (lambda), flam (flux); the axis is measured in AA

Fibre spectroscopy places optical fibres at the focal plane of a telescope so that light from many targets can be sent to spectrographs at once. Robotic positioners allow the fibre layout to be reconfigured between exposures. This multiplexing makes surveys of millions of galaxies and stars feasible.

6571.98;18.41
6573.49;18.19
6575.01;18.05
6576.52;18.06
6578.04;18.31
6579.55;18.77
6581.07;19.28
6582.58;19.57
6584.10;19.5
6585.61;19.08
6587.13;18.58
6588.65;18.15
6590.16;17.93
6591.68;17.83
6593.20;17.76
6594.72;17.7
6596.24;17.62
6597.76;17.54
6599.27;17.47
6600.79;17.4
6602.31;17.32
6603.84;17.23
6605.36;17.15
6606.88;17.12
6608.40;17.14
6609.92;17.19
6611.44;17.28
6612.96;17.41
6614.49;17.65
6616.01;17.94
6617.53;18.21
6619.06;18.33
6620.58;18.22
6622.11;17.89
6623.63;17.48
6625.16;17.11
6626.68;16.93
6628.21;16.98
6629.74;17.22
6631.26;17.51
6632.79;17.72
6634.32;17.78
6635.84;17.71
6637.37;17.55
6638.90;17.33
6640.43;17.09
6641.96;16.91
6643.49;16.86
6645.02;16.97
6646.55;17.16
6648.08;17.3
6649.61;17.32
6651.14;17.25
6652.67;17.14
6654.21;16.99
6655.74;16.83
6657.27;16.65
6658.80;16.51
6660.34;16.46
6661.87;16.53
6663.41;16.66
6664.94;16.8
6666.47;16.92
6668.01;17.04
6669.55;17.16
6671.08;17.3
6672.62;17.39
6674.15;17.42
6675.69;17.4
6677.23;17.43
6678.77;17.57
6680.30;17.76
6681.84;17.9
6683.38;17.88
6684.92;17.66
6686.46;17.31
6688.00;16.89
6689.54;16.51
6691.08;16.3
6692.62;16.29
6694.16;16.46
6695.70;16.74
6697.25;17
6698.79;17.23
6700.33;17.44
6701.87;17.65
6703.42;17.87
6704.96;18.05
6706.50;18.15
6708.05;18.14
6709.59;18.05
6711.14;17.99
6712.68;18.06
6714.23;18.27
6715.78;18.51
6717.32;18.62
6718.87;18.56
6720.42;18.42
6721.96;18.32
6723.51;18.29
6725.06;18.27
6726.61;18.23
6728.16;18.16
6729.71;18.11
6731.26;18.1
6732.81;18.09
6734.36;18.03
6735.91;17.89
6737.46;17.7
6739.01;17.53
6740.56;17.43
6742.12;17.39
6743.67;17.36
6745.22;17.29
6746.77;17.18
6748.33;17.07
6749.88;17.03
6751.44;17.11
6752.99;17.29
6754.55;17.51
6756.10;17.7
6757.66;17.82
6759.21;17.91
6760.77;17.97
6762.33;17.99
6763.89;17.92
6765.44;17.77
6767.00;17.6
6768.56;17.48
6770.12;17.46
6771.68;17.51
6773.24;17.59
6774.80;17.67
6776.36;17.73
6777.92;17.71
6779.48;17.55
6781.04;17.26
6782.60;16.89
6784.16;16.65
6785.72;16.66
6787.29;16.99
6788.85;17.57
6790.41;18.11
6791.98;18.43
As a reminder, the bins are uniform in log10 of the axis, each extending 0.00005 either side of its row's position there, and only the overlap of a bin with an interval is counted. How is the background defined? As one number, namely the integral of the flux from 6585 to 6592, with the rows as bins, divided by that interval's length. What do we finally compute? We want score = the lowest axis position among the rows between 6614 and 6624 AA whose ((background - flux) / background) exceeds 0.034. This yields 6614.49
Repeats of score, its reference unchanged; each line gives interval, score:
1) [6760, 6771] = 6767.00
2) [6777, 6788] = 6779.48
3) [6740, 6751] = 6740.56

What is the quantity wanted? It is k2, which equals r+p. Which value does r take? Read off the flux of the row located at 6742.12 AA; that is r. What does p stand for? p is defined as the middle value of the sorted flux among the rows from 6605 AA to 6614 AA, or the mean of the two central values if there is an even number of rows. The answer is 34.56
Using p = 17.2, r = 17.39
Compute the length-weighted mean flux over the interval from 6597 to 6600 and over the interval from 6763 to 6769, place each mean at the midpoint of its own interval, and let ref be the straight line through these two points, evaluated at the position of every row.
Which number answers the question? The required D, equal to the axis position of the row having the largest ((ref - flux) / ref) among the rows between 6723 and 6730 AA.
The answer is 6729.71 AA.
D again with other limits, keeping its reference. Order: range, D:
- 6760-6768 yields 6767.00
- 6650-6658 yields 6657.27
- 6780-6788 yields 6784.16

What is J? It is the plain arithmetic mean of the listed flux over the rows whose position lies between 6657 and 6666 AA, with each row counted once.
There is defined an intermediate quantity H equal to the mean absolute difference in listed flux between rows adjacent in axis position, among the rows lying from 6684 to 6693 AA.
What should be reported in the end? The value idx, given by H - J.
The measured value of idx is -16.3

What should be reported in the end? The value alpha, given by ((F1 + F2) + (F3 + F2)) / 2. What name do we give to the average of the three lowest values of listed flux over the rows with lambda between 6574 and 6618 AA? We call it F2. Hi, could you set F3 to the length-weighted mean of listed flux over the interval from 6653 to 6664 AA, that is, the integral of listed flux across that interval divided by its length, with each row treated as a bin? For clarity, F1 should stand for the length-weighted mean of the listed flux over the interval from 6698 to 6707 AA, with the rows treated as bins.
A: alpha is 34.3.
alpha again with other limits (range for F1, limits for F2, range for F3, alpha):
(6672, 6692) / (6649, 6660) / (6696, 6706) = 34.1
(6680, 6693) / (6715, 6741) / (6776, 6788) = 34.7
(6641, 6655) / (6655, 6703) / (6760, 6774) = 33.7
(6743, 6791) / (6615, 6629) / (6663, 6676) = 34.3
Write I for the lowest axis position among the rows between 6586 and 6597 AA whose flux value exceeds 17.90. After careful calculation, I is 6587.13 AA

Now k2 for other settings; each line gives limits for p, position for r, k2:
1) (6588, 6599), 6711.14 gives 35.75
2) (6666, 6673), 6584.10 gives 36.66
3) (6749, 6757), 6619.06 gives 35.62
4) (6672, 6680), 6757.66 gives 35.24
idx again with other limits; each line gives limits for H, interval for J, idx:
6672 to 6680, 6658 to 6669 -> -16.6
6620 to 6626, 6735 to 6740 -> -17.3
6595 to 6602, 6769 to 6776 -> -17.5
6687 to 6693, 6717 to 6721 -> -18.3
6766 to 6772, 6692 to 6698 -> -16.6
